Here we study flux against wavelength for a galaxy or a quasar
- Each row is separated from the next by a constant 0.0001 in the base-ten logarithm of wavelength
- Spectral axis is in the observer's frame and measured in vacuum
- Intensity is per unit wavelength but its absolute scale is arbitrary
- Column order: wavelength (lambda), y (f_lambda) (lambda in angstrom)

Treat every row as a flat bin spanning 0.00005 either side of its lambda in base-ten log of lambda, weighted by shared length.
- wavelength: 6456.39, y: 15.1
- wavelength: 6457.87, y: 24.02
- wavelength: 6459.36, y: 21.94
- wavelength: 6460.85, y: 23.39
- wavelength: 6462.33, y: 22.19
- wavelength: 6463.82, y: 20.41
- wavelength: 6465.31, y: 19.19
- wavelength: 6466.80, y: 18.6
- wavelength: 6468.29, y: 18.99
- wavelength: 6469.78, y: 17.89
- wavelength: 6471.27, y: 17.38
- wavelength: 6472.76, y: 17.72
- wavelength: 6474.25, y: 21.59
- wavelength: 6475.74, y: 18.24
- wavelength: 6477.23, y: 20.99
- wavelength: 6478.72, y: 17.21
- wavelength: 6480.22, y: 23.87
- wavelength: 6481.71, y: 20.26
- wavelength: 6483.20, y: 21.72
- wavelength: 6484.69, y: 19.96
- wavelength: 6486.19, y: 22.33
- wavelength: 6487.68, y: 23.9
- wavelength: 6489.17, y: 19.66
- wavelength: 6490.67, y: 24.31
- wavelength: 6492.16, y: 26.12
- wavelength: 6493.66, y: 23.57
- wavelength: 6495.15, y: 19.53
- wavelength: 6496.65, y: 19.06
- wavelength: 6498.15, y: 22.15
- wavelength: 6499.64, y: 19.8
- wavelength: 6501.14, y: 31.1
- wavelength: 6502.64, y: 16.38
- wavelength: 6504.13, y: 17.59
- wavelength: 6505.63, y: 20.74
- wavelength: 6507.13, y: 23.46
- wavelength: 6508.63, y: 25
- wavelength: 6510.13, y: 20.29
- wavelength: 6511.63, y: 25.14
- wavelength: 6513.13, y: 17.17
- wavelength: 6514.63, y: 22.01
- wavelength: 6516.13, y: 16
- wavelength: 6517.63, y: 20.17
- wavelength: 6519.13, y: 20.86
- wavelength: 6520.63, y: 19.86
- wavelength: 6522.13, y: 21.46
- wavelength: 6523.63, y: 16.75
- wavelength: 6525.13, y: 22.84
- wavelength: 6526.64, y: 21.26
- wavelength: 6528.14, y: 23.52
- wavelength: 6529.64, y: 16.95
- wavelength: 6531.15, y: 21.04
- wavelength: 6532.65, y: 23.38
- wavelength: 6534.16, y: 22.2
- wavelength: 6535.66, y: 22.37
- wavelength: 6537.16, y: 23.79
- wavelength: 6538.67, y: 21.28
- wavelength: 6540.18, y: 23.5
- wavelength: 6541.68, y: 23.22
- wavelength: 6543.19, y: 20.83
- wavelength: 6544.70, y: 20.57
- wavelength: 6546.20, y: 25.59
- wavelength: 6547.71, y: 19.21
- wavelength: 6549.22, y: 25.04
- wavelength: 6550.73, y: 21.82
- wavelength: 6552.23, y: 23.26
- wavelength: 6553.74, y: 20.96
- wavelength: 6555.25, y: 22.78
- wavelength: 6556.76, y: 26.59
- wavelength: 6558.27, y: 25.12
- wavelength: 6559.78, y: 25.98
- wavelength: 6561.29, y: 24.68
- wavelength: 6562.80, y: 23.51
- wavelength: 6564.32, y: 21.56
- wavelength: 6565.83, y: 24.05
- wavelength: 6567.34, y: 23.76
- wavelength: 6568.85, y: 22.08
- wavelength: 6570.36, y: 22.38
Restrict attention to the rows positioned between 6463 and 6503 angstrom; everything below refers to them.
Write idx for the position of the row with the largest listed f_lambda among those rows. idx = 6501.14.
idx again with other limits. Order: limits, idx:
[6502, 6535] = 6511.63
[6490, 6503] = 6501.14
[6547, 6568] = 6556.76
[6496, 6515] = 6501.14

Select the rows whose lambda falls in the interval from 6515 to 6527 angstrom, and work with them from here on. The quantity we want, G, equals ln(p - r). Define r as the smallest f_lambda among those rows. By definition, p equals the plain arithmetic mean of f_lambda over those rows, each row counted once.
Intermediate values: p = 19.9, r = 16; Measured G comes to 1.4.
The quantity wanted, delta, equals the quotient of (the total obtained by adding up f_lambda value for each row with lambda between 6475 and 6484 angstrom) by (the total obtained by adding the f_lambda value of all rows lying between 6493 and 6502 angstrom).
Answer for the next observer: 0.90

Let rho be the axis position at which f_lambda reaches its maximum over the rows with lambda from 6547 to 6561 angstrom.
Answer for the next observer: 6556.76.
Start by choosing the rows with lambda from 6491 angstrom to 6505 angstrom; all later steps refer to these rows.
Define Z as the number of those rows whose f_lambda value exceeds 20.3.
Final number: 4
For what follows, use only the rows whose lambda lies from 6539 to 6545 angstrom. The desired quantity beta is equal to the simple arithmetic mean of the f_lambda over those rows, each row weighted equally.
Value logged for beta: 22.0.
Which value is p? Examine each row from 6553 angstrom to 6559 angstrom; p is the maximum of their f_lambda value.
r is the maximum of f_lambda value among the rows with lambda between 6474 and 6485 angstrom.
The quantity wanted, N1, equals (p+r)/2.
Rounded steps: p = 26.59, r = 23.87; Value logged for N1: 25.2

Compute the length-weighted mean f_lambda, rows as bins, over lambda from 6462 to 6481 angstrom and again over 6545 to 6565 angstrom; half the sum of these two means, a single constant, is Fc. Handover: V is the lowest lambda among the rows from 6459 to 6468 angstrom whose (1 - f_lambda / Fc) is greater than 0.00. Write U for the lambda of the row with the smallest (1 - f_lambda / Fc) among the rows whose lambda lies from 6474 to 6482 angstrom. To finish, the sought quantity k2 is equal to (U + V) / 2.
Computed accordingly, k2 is 6472.0 angstrom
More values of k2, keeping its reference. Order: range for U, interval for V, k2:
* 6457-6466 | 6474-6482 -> 6466.8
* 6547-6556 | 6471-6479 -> 6510.2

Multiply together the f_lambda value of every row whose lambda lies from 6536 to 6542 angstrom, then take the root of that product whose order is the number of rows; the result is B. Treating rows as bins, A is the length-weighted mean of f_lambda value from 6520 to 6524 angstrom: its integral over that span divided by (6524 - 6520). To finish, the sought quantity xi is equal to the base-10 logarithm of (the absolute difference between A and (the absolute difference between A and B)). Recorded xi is 1.21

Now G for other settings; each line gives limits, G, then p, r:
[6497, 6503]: 1.8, 22.4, 16.38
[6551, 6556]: 0.3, 22.3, 20.96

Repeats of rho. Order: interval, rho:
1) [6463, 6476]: 6474.25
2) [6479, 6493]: 6492.16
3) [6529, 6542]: 6537.16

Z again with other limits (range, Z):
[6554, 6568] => 9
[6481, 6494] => 6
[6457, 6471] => 5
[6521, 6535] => 7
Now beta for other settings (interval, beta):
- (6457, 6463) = 22.9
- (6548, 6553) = 23.4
